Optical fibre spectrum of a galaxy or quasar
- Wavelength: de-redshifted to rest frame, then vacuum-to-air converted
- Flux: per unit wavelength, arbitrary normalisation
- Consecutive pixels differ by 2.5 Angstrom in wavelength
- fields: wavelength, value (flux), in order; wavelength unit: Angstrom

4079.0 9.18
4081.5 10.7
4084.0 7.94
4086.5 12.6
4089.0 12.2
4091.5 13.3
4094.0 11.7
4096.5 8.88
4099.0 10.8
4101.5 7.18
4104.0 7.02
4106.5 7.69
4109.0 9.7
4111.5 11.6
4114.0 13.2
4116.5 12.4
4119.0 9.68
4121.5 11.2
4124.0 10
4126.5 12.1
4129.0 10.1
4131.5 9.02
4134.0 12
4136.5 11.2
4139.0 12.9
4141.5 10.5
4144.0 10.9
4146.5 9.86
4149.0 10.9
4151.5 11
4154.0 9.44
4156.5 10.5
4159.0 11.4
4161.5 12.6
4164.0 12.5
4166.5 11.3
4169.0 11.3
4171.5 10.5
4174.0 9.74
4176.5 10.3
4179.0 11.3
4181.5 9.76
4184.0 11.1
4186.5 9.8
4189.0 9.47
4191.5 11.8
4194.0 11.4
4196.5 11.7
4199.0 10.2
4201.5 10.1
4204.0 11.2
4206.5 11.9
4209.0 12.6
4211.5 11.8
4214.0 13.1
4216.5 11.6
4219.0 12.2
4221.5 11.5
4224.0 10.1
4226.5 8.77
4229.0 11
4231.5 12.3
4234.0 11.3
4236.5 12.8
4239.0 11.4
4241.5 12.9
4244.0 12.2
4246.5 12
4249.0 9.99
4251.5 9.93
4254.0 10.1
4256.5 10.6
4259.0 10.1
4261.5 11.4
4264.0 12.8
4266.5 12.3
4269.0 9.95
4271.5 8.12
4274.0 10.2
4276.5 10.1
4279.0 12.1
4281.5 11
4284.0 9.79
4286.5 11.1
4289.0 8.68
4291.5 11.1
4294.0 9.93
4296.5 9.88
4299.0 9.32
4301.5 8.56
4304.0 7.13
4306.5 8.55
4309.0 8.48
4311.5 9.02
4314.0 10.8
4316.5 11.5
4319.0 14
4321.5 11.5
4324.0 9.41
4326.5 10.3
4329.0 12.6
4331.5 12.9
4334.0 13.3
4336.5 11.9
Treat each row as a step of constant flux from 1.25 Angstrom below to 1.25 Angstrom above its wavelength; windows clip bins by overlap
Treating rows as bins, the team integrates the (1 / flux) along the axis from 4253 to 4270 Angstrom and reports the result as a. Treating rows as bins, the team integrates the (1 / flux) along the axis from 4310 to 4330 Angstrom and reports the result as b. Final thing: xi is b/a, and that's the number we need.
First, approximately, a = 2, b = 1.8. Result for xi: 1.19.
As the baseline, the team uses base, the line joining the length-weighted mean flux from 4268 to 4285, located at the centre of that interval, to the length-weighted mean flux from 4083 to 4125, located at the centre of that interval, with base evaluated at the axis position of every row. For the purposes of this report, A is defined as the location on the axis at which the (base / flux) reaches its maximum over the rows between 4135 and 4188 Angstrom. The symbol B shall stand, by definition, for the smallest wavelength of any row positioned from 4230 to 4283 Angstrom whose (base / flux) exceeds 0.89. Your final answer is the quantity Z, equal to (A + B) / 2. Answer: 4194.0 Angstrom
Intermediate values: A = 4154.0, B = 4234.0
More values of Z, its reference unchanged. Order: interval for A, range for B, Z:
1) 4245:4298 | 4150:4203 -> 4211.5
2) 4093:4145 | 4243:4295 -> 4176.5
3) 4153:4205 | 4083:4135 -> 4119.0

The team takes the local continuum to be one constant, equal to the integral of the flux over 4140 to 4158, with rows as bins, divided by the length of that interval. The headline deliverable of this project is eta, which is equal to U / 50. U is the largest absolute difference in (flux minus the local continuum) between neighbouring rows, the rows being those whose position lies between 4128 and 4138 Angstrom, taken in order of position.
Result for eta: 0.060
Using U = 3.0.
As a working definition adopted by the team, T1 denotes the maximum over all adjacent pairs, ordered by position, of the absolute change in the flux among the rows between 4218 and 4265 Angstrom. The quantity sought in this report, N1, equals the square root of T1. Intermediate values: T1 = 2.23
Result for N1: 1.49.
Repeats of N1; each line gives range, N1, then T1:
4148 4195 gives 1.53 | 2.33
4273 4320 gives 1.58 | 2.50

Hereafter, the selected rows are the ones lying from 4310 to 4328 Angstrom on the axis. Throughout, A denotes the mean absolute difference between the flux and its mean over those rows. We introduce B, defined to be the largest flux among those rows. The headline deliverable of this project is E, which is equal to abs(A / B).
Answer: 0.09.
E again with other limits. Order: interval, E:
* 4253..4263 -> 0.04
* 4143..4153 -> 0.04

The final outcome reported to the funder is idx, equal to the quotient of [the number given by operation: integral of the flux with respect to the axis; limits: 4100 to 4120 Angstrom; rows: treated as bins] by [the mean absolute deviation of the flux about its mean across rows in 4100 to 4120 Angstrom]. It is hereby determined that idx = 101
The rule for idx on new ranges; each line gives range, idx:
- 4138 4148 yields 118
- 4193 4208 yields 268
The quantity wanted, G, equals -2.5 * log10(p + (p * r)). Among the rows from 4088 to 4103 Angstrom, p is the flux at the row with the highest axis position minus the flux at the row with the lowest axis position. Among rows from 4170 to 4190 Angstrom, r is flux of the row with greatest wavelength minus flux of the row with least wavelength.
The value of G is 2.1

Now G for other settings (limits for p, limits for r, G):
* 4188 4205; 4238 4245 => -1.2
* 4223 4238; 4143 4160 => -1.5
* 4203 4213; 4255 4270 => 1.7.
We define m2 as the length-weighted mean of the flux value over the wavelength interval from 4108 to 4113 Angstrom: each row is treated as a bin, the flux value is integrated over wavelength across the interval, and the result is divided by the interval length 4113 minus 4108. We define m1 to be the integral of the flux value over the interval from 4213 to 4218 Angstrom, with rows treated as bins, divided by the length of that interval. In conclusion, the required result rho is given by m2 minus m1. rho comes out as -1.5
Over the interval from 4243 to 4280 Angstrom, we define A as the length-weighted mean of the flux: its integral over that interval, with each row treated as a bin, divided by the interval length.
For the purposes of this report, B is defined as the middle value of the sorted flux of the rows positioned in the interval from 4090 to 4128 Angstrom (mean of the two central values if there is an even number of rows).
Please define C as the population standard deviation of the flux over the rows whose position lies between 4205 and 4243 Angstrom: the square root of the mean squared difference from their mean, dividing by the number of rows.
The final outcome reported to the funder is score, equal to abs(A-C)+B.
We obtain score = 20.5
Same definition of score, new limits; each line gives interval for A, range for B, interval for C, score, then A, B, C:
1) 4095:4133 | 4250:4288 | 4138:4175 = 19.3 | 10.1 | 10.2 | 0.99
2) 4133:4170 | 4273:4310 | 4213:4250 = 19.9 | 11.2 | 9.9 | 1.16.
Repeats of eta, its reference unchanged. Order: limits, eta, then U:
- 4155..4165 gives 0.024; 1.2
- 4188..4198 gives 0.047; 2.3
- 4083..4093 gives 0.093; 4.7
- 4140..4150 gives 0.021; 1.0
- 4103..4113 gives 0.040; 2.0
